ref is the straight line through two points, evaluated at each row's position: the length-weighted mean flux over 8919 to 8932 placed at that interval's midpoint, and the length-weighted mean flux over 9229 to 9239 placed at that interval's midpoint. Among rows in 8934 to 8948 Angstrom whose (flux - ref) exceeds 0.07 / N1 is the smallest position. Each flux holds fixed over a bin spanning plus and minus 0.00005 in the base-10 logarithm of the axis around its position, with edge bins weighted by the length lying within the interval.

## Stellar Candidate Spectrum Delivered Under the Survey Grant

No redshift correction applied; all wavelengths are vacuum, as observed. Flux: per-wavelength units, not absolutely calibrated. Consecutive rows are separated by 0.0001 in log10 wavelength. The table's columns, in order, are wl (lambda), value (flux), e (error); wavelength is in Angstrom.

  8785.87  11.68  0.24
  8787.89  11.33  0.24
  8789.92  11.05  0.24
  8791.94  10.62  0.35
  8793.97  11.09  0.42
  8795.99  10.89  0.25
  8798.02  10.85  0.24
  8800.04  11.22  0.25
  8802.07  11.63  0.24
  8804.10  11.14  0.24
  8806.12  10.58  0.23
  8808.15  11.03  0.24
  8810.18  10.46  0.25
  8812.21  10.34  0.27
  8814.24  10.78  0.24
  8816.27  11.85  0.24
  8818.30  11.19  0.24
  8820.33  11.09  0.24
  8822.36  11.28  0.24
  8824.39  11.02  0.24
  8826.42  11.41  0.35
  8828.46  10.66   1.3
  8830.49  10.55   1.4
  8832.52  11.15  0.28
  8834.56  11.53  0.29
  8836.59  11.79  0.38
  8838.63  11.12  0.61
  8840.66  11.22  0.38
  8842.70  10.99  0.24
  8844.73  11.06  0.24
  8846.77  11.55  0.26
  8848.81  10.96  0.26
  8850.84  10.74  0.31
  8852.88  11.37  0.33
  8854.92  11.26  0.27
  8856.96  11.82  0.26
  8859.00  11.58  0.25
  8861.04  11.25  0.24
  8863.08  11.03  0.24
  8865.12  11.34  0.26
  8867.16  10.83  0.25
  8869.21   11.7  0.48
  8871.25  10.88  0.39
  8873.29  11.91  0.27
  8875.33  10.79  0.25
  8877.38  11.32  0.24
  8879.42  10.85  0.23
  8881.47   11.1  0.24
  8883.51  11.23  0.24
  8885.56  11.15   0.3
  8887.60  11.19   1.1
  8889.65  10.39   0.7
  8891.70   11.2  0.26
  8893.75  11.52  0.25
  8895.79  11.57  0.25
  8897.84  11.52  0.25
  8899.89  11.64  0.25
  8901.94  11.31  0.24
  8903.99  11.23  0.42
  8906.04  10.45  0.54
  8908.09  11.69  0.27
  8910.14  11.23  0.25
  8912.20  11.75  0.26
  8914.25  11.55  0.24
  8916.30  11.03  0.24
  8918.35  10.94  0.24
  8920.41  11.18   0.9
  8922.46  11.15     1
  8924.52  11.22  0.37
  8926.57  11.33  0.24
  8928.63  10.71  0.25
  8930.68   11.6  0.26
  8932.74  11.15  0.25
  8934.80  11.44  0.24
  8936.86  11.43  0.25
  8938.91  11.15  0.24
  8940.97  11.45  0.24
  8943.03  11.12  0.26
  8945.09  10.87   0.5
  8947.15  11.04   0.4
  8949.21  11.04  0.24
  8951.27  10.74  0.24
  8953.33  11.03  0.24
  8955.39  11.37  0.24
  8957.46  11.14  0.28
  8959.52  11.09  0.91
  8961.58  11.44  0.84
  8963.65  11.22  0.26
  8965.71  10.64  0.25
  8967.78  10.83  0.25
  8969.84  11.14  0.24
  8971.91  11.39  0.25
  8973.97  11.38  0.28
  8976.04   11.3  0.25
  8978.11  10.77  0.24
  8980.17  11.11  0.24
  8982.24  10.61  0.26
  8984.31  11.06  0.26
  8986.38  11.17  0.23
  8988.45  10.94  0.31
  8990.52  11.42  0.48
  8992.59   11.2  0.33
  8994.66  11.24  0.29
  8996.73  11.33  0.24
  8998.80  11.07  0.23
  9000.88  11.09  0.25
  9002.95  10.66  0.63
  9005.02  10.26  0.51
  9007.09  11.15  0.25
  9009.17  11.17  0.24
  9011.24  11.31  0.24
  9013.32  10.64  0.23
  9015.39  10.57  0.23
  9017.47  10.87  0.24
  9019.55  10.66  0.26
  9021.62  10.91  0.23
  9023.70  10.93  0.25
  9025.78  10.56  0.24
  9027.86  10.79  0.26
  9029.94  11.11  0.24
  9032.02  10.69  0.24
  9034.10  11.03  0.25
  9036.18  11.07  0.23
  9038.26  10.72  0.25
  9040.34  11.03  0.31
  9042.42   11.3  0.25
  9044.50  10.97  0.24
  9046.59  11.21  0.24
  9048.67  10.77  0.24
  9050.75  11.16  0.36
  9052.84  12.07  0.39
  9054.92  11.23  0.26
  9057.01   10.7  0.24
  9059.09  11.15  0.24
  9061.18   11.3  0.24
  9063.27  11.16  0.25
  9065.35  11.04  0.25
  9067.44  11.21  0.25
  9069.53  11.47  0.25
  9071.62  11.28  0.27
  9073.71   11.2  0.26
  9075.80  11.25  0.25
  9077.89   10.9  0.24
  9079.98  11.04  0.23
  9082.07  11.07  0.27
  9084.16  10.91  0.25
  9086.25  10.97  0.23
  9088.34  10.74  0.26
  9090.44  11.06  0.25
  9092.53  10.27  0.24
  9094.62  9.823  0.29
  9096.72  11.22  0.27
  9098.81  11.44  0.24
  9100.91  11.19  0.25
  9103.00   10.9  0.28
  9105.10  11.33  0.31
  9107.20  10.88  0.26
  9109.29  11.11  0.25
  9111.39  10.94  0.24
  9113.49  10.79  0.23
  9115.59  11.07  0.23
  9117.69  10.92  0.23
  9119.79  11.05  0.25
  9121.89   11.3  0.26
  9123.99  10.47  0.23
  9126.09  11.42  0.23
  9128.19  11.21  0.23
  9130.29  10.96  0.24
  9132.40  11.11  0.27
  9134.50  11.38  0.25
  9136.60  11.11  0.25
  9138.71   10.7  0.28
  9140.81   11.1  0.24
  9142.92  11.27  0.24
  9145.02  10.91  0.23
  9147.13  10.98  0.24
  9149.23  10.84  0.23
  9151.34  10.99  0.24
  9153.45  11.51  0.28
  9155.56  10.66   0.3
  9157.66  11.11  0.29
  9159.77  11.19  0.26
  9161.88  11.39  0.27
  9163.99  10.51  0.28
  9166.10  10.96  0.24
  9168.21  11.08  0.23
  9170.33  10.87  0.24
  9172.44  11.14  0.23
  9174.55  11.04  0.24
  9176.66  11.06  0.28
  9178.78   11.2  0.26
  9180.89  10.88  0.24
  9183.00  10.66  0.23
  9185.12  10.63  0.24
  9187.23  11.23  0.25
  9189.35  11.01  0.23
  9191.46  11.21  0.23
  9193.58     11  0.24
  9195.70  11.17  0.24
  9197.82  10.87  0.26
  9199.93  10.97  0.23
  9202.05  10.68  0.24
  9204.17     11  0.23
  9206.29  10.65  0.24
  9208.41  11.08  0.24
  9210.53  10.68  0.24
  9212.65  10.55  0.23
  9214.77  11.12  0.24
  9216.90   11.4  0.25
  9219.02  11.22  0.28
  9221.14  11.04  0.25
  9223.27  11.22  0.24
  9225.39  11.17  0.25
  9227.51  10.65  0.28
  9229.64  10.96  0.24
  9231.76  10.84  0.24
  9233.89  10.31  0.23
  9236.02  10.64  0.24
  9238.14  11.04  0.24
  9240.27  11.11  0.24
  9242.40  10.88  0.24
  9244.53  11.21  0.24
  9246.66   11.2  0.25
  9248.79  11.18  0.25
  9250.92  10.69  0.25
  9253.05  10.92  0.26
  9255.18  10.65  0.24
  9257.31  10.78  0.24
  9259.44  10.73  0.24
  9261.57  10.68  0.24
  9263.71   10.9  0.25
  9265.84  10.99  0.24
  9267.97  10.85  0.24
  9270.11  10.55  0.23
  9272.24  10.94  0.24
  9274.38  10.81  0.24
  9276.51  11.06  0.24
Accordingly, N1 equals 8934.80 Angstrom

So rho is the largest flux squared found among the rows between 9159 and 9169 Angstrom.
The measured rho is 129.7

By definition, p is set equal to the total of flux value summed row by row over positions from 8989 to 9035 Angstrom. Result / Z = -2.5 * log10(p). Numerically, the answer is -6.0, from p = 241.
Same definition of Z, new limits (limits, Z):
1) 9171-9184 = -4.5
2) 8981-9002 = -5.1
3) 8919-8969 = -6.1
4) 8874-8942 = -6.4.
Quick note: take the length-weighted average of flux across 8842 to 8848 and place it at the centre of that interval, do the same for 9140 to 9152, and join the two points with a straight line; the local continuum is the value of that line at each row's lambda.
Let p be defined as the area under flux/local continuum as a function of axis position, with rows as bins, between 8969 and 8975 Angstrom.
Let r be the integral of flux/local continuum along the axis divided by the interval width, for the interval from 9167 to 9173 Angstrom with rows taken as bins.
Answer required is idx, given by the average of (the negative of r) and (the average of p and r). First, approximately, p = 6.1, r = 1.001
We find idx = 1.3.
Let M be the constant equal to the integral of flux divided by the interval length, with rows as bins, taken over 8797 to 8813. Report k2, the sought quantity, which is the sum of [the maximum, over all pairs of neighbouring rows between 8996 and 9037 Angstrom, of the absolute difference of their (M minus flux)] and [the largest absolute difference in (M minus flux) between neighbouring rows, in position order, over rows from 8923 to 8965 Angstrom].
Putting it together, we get 1.8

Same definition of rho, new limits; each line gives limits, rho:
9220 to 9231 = 125.9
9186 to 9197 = 126.1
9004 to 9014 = 127.9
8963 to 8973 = 129.7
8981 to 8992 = 130.4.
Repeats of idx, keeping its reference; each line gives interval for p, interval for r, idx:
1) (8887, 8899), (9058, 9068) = 2.8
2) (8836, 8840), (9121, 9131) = 0.8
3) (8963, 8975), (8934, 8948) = 2.7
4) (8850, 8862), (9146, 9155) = 2.8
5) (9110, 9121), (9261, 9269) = 2.5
